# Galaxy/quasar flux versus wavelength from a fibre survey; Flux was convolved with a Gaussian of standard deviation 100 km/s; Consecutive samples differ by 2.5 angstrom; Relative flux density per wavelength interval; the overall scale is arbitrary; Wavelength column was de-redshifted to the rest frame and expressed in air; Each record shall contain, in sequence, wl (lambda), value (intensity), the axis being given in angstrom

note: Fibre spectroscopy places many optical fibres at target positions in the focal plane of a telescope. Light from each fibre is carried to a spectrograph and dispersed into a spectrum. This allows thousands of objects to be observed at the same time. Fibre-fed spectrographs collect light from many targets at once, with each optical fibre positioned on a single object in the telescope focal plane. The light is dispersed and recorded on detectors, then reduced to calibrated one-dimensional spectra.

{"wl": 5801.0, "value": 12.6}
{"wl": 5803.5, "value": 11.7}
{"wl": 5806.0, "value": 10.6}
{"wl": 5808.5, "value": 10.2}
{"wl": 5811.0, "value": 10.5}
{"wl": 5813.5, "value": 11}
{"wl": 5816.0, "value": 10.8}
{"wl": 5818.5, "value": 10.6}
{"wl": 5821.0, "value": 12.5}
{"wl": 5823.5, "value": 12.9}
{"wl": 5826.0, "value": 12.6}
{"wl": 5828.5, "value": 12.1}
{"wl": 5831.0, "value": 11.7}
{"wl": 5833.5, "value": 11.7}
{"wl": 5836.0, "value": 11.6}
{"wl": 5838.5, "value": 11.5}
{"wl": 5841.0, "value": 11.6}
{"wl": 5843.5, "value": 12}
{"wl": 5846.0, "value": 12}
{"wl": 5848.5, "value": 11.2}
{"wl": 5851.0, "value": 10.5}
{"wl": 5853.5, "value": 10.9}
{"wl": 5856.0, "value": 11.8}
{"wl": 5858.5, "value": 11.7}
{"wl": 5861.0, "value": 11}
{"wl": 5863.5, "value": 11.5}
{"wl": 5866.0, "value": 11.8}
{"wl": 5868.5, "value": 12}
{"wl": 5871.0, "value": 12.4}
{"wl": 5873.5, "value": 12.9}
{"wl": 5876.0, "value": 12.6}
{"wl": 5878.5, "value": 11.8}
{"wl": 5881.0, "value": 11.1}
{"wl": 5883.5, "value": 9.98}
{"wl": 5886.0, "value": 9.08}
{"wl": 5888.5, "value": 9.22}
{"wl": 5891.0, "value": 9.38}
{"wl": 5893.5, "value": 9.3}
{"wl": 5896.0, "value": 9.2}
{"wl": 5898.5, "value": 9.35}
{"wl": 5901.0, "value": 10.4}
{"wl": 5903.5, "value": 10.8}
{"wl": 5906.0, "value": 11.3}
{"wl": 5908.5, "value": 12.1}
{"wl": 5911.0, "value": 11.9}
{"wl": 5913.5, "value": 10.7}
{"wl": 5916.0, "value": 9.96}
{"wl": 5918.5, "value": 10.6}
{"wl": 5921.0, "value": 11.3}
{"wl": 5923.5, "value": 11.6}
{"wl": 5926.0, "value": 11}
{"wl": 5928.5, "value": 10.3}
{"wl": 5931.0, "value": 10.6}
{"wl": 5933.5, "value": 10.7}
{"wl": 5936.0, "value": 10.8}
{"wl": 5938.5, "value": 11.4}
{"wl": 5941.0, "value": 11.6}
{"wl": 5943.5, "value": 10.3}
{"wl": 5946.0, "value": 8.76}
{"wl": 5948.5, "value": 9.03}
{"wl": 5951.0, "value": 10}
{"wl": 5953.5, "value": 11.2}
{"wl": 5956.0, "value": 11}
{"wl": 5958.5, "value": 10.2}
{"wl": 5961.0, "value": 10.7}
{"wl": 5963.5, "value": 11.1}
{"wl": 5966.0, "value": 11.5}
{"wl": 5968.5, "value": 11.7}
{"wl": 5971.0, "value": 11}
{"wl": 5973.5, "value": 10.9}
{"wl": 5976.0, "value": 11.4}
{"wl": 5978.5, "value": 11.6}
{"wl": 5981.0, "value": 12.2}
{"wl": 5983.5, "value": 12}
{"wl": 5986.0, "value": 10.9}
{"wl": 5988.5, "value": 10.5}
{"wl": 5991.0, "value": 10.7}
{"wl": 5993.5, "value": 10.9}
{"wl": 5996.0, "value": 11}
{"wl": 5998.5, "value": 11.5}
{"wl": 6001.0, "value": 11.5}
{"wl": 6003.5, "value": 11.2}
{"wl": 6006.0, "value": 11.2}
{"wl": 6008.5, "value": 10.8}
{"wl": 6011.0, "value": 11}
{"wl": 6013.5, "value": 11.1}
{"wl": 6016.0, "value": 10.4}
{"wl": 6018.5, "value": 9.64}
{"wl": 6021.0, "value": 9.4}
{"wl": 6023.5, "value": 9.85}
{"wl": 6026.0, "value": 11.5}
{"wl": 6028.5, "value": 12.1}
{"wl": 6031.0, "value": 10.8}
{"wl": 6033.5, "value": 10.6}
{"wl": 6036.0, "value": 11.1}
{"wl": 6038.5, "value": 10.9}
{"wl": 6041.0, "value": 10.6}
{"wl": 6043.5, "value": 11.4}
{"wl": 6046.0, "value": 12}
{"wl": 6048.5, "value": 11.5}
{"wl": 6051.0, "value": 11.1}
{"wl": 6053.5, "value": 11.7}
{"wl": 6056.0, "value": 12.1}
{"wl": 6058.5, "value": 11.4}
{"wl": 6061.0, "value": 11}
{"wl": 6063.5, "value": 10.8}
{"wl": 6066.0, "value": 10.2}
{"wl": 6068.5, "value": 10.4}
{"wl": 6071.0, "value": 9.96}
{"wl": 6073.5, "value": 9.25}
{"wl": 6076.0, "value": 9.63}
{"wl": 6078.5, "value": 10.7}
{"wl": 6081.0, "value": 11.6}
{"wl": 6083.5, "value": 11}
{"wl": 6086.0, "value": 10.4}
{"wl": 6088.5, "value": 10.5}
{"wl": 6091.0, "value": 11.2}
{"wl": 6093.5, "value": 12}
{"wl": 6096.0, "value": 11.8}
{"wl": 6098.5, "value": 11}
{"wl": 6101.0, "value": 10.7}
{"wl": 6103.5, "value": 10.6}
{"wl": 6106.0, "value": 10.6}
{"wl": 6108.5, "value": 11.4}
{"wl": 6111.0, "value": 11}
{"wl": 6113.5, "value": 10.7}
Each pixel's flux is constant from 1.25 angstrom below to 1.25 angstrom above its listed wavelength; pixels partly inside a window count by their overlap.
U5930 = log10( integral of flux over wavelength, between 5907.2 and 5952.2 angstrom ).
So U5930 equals 2.68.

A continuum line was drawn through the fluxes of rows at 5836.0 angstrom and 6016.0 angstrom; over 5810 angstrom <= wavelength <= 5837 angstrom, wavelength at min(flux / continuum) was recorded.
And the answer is 5811.0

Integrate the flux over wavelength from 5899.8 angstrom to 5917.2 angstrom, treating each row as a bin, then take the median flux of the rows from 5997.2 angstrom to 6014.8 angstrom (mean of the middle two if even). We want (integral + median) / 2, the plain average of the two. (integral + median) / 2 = 102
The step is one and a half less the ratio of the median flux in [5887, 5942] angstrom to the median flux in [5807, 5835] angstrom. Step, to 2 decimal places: 0.59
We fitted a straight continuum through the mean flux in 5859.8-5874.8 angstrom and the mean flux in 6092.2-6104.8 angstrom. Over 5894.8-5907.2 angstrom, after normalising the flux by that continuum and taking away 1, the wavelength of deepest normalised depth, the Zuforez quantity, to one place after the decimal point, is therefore 5896.0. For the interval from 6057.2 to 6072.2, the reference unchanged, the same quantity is 6071.0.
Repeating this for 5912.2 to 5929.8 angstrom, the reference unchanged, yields 5916.0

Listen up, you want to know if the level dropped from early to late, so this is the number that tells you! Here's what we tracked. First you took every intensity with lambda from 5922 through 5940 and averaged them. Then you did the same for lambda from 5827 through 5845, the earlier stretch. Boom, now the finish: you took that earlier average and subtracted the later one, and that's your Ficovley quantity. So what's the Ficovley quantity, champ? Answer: 0.83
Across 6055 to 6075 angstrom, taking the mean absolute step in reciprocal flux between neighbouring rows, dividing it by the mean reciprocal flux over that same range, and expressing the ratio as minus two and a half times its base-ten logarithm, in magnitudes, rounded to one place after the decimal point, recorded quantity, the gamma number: 3.4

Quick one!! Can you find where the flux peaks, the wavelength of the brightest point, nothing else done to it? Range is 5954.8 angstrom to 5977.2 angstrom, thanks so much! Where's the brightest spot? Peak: 5968.5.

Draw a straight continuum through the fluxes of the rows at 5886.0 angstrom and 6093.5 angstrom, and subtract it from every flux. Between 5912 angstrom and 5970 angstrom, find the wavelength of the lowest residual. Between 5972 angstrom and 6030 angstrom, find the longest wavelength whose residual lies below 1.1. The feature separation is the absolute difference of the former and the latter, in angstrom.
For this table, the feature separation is 82.5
